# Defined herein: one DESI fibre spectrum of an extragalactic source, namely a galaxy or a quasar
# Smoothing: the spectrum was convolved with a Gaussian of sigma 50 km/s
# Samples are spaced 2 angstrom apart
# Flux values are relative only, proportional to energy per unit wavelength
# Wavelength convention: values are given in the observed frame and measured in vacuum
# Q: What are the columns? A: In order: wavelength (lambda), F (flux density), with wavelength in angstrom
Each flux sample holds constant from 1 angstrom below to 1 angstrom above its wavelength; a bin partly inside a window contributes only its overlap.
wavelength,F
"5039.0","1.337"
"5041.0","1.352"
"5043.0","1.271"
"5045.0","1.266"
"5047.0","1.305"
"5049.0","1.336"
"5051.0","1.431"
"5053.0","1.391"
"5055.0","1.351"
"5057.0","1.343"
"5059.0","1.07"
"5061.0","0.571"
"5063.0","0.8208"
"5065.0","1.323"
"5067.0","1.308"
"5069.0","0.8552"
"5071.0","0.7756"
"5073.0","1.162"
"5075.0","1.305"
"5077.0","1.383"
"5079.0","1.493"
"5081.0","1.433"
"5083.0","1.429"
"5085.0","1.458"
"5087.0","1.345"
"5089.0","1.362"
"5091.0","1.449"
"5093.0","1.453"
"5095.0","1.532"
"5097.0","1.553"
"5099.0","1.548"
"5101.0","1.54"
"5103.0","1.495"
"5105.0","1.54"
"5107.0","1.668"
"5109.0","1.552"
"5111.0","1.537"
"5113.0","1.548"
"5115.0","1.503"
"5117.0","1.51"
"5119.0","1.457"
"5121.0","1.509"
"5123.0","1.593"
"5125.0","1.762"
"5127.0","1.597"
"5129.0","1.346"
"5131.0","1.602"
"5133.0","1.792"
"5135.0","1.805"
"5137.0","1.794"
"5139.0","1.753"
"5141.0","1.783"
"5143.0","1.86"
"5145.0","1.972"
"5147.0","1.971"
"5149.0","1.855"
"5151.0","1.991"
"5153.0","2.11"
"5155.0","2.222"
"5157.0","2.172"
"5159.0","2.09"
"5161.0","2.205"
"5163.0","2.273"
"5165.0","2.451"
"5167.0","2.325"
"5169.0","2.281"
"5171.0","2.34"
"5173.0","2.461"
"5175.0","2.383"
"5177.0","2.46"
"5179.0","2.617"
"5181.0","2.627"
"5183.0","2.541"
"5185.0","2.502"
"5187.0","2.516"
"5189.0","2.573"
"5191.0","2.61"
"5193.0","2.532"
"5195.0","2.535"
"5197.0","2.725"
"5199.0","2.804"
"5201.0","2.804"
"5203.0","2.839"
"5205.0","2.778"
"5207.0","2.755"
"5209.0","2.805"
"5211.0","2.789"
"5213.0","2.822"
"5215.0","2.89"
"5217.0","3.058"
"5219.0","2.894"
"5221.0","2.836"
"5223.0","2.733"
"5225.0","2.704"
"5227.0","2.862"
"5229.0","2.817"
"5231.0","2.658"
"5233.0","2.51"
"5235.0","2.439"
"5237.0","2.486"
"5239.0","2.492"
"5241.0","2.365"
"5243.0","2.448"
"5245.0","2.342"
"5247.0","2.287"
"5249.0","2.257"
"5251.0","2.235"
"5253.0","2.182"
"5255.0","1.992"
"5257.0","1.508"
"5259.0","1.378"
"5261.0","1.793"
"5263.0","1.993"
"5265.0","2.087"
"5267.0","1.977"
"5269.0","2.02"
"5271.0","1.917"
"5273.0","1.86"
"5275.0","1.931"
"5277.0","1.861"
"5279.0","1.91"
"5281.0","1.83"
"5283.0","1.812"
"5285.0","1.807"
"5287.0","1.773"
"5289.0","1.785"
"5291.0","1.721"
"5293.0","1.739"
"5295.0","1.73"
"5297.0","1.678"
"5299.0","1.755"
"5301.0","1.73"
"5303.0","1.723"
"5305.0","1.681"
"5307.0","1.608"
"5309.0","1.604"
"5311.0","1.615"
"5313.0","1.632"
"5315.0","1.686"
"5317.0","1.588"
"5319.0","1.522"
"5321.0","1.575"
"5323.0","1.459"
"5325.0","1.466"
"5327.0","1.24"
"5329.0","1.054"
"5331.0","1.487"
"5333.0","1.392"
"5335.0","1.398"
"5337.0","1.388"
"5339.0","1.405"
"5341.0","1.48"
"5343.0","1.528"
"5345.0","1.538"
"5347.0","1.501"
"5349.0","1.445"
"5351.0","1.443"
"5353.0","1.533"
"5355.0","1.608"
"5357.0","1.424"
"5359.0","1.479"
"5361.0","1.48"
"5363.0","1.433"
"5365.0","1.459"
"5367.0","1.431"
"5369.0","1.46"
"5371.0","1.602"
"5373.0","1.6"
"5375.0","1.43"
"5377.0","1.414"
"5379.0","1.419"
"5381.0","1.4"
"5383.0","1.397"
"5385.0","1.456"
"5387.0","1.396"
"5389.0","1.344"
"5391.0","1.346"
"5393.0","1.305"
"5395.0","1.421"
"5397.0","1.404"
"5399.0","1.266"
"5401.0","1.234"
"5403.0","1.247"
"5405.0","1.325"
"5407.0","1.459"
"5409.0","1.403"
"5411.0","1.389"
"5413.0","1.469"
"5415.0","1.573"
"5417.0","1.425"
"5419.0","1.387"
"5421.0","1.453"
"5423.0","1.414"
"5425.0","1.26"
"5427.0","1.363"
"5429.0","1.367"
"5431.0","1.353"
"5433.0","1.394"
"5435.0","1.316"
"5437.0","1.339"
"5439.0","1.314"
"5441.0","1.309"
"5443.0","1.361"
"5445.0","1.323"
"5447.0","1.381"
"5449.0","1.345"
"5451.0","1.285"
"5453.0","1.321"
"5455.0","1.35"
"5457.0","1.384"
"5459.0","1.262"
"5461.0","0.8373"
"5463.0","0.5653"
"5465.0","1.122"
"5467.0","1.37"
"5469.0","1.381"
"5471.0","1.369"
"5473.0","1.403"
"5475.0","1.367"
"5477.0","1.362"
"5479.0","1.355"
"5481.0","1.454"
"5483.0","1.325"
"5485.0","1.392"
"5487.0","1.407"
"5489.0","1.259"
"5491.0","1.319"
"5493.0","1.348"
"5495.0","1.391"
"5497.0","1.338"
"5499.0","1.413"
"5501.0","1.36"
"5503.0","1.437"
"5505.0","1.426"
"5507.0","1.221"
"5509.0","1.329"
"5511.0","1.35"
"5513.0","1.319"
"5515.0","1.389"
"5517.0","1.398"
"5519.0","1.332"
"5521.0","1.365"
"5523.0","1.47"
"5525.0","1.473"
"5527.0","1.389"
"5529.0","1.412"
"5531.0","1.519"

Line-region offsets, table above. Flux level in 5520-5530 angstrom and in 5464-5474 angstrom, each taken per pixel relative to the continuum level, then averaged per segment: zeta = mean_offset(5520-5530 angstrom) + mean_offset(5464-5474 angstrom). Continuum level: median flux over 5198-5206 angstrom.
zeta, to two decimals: -2.86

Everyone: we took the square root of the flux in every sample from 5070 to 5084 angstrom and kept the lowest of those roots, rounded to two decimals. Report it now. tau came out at 0.88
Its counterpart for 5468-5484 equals 1.15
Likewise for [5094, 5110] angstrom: 1.22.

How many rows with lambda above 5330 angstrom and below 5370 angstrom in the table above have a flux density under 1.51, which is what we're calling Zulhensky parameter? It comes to 16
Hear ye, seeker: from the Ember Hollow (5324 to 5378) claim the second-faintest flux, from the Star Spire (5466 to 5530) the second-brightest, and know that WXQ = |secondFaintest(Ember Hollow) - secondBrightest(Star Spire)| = 0.23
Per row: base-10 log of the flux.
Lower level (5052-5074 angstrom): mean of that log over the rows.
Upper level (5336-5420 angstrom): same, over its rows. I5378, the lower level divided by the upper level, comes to 0.13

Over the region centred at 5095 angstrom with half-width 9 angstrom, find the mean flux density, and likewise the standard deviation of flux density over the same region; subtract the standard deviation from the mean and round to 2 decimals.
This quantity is 1.40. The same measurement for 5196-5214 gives 2.76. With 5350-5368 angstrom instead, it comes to 1.42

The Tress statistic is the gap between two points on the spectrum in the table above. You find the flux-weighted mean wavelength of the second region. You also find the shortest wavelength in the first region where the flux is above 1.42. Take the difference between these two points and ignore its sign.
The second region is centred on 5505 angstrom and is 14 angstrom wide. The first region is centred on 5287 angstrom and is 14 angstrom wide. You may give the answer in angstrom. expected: 223.9 angstrom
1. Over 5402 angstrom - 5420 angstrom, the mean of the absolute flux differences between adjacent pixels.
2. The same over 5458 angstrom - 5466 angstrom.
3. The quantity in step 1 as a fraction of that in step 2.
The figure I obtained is 0.20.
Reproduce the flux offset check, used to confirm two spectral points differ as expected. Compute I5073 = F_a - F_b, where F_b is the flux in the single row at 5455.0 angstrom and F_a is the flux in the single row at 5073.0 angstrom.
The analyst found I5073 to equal -0.19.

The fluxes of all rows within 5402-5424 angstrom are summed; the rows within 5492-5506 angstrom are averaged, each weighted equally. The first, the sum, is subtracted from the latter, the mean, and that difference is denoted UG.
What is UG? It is -14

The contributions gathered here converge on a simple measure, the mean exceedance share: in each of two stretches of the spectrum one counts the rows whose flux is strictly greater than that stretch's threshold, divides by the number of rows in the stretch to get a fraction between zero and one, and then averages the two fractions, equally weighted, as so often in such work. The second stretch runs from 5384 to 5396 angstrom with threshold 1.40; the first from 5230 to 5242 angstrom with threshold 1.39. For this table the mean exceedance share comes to 0.67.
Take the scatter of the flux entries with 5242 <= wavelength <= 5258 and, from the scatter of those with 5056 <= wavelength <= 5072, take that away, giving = 0.00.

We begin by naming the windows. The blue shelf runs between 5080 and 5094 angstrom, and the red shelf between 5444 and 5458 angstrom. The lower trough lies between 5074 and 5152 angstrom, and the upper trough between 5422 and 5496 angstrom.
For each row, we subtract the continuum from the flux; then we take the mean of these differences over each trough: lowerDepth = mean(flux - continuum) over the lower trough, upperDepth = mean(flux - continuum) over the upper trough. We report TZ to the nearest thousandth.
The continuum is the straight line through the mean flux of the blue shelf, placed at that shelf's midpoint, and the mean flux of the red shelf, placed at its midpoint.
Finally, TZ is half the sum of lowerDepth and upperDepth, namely 0.075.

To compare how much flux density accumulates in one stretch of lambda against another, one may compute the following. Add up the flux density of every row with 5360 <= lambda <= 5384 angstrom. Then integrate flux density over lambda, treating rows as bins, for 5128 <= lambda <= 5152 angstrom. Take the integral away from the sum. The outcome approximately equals -26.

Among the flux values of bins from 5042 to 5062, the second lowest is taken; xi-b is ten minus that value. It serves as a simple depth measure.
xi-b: 8.9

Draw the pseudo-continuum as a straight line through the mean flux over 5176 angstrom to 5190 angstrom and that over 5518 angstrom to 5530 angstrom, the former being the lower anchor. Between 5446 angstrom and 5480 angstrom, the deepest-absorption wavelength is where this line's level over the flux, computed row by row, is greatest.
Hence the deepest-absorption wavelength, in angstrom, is 5463.0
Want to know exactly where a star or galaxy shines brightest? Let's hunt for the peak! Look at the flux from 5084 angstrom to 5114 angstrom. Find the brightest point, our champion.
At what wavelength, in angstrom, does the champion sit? 5107.0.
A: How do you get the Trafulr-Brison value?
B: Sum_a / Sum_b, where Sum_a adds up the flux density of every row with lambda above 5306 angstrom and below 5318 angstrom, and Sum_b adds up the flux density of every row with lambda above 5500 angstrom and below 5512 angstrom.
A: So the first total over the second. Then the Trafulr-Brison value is 1.2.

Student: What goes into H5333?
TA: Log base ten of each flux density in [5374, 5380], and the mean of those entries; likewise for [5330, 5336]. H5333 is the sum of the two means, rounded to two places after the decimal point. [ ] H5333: 0.31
